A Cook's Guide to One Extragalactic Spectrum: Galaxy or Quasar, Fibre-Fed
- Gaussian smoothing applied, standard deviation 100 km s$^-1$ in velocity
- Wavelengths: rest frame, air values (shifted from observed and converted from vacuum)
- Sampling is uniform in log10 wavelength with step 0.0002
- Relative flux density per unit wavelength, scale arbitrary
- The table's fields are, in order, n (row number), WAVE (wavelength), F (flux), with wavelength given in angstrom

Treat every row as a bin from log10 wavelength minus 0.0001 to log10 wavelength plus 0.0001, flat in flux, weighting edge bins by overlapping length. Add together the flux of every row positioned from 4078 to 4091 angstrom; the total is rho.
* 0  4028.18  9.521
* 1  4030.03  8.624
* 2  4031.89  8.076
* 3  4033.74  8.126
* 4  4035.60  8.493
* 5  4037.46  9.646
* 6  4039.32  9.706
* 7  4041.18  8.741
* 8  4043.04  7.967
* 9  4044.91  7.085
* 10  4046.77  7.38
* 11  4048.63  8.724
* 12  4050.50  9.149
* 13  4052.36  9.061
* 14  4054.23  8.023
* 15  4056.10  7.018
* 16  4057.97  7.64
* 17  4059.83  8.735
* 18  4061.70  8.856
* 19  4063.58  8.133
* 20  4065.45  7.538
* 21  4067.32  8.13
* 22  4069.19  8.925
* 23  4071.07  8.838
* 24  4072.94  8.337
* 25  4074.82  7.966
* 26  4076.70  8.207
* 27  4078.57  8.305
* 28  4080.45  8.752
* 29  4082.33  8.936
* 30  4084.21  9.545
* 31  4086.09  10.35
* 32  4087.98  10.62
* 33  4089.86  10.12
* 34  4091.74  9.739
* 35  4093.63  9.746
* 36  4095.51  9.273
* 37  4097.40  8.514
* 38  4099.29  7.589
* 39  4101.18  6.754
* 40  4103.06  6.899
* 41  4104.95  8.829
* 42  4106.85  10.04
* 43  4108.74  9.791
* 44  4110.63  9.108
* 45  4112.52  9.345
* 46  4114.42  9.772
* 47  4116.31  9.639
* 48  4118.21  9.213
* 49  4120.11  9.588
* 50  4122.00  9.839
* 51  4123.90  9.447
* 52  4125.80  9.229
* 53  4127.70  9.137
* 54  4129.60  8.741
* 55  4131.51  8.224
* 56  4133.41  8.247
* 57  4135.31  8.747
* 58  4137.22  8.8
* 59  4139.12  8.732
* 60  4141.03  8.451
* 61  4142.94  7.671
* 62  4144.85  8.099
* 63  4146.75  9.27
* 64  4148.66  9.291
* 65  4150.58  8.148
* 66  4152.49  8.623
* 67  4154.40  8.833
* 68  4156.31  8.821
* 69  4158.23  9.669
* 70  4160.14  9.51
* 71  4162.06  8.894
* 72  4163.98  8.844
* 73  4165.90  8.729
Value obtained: 67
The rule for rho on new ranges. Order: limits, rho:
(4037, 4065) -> 126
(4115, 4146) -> 142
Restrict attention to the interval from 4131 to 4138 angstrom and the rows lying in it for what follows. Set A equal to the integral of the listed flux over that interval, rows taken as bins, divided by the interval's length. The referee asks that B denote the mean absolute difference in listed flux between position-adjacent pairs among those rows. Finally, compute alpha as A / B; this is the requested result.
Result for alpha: 44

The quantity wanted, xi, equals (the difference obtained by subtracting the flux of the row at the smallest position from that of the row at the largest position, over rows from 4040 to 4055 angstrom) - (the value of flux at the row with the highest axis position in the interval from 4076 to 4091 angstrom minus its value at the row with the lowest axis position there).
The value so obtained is -2.6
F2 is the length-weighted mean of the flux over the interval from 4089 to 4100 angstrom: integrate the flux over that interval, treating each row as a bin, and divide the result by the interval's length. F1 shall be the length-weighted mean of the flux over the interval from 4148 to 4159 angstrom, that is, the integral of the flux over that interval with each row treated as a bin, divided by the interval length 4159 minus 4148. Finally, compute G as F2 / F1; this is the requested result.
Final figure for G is 1.04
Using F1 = 8.9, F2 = 9.2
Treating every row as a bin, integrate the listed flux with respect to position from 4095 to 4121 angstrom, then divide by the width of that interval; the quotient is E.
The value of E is 8.87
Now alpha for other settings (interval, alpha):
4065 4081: 21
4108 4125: 26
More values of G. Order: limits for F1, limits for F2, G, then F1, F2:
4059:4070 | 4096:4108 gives 0.98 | 8.4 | 8.2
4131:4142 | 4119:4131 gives 1.09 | 8.5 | 9.3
